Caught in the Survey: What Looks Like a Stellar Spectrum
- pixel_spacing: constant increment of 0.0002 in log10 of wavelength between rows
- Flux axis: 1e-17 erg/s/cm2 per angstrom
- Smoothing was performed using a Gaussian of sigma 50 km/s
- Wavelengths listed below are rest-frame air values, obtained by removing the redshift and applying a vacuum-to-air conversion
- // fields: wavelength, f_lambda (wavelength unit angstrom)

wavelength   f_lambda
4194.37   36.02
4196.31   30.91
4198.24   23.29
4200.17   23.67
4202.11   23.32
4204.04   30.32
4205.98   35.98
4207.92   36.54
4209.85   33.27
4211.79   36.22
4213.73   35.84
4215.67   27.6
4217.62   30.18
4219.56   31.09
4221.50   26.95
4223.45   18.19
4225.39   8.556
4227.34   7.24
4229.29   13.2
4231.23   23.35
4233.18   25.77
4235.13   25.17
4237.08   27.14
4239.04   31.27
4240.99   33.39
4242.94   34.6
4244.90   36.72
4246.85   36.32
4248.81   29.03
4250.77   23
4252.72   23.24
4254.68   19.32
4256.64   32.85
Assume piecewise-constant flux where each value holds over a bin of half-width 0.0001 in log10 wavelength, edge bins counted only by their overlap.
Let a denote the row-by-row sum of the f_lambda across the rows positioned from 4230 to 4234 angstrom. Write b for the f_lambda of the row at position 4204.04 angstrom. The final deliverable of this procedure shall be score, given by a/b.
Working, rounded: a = 49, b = 30.32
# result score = 1.6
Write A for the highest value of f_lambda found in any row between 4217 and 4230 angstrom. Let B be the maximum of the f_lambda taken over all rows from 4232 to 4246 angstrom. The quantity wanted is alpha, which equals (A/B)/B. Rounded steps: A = 31.09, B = 36.72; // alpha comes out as 0.023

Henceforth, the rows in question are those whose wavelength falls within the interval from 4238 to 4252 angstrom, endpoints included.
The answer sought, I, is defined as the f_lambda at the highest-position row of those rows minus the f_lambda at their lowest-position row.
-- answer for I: -8.3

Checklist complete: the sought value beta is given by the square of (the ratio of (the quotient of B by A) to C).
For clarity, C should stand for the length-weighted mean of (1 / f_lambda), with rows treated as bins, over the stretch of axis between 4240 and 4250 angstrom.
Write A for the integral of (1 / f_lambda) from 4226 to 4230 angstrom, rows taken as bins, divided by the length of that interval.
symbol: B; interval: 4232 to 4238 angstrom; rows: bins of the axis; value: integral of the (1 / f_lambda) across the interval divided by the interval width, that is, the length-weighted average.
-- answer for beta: 139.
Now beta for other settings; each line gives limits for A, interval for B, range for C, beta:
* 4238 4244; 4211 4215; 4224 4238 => 182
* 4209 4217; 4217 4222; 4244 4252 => 1097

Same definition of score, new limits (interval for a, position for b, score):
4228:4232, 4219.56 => 1.2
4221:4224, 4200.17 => 1.9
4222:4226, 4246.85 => 0.7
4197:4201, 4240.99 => 1.4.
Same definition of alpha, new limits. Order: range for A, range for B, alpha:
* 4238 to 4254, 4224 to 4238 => 0.050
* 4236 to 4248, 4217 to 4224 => 0.038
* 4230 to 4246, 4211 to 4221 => 0.028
